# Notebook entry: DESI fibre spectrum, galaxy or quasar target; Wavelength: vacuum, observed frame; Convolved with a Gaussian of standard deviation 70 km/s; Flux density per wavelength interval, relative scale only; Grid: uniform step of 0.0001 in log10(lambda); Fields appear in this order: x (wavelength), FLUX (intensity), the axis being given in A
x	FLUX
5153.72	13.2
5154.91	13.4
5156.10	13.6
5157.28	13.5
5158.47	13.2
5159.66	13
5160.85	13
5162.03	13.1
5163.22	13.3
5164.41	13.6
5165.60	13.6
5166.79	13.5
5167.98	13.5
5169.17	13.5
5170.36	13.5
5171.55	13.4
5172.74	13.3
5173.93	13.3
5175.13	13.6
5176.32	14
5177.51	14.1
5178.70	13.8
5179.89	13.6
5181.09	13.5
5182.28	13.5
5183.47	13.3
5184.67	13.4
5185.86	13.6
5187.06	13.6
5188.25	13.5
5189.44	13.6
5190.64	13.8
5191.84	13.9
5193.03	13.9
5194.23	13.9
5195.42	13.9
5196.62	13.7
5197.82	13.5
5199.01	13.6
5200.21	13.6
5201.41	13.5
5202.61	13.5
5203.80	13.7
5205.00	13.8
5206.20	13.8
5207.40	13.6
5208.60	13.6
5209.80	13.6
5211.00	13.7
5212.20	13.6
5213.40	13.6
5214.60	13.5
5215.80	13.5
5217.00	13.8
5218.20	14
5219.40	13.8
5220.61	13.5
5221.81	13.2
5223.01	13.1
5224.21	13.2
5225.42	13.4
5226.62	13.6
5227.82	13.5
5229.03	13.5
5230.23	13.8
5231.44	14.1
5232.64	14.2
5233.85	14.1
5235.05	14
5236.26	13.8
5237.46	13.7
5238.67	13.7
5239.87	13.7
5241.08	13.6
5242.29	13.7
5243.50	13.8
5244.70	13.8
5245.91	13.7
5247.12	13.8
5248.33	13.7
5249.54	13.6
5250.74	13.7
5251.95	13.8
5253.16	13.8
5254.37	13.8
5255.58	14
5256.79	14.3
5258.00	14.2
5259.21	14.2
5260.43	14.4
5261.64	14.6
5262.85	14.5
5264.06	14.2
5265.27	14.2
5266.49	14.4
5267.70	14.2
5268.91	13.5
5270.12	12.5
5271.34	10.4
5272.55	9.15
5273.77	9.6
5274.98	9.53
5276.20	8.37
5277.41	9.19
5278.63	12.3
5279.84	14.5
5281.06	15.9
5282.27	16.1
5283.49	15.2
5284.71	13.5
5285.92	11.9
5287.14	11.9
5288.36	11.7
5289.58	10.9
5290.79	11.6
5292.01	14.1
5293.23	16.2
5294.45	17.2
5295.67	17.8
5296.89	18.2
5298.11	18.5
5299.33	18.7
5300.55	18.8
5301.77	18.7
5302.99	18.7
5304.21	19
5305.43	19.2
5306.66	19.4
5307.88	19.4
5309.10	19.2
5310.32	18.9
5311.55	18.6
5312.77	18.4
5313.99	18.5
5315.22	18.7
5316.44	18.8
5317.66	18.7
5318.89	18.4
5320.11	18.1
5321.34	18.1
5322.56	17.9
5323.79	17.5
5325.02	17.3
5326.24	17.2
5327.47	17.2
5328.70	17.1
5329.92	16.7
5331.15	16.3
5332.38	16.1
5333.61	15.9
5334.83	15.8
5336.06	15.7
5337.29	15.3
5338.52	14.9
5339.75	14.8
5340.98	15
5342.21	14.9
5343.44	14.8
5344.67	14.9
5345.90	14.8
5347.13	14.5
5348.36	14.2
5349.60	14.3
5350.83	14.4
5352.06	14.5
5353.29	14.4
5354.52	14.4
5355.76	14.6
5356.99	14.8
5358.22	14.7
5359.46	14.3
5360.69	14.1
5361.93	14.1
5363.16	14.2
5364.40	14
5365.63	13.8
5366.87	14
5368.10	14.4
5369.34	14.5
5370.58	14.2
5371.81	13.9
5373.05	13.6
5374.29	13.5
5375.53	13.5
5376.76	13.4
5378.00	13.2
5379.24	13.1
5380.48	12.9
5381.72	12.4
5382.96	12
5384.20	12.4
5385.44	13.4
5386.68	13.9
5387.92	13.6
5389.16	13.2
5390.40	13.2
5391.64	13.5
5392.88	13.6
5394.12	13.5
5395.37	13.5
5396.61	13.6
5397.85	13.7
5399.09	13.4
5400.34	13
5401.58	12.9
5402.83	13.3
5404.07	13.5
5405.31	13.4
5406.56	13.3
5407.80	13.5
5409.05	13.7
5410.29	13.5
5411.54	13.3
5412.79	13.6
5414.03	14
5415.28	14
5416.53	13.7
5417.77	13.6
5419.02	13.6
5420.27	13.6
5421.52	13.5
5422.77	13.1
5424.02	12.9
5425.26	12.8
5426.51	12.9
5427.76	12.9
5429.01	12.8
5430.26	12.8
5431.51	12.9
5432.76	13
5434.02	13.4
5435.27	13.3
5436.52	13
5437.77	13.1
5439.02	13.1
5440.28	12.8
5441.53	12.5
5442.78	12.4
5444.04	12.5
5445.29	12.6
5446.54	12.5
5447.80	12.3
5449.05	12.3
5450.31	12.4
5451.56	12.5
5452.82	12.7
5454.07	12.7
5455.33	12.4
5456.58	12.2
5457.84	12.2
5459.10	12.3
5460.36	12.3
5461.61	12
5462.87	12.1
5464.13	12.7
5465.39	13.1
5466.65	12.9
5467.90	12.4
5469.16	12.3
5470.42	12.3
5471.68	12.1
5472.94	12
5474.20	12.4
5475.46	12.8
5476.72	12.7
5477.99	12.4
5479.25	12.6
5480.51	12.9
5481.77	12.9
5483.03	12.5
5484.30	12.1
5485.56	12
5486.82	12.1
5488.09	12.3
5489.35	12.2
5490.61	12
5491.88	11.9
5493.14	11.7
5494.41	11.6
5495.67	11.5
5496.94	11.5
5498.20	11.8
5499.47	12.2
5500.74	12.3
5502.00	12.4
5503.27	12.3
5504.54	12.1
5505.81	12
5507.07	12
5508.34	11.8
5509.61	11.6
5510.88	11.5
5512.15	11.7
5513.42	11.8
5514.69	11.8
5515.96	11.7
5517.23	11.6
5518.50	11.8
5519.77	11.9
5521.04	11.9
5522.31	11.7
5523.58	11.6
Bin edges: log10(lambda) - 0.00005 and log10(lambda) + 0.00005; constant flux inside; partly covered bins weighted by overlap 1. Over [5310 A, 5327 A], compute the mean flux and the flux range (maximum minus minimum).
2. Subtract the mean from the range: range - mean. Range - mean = -16.5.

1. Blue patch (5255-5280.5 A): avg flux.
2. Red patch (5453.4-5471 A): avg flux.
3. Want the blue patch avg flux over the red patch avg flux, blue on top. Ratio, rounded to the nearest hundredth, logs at 1.02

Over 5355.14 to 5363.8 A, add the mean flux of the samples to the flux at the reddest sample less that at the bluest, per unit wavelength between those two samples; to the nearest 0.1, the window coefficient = 14.3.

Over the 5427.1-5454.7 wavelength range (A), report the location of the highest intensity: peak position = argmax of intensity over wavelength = 5434.02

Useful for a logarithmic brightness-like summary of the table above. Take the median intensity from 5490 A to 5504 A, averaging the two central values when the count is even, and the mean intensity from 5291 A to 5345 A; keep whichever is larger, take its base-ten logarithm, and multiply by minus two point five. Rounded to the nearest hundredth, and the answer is -3.10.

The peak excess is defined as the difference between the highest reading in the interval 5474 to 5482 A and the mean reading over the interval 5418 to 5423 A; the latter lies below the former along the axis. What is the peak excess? -1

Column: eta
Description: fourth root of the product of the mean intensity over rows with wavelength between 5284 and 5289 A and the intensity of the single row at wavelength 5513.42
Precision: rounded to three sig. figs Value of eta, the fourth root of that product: 3.47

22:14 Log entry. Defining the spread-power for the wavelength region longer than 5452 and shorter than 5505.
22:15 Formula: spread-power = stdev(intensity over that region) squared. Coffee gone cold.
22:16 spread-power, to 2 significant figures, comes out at 0.14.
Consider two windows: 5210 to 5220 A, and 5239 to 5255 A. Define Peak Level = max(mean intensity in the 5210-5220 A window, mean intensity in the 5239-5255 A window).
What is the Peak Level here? 14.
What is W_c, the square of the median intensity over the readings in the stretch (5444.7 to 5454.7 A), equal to 156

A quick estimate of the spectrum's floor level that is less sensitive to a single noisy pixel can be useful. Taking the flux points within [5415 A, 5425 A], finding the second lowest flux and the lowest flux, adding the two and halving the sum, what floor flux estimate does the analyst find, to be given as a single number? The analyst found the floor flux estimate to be 13.0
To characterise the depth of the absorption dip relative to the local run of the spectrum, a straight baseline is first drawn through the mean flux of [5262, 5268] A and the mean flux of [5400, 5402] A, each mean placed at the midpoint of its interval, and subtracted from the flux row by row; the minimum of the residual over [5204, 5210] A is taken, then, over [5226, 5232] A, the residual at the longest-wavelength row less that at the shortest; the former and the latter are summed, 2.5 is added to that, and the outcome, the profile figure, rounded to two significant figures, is 1.8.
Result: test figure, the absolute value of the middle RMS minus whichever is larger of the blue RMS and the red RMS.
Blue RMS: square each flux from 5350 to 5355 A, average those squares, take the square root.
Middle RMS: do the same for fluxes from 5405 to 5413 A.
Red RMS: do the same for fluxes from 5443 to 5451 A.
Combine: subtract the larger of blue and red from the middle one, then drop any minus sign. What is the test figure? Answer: 1.0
